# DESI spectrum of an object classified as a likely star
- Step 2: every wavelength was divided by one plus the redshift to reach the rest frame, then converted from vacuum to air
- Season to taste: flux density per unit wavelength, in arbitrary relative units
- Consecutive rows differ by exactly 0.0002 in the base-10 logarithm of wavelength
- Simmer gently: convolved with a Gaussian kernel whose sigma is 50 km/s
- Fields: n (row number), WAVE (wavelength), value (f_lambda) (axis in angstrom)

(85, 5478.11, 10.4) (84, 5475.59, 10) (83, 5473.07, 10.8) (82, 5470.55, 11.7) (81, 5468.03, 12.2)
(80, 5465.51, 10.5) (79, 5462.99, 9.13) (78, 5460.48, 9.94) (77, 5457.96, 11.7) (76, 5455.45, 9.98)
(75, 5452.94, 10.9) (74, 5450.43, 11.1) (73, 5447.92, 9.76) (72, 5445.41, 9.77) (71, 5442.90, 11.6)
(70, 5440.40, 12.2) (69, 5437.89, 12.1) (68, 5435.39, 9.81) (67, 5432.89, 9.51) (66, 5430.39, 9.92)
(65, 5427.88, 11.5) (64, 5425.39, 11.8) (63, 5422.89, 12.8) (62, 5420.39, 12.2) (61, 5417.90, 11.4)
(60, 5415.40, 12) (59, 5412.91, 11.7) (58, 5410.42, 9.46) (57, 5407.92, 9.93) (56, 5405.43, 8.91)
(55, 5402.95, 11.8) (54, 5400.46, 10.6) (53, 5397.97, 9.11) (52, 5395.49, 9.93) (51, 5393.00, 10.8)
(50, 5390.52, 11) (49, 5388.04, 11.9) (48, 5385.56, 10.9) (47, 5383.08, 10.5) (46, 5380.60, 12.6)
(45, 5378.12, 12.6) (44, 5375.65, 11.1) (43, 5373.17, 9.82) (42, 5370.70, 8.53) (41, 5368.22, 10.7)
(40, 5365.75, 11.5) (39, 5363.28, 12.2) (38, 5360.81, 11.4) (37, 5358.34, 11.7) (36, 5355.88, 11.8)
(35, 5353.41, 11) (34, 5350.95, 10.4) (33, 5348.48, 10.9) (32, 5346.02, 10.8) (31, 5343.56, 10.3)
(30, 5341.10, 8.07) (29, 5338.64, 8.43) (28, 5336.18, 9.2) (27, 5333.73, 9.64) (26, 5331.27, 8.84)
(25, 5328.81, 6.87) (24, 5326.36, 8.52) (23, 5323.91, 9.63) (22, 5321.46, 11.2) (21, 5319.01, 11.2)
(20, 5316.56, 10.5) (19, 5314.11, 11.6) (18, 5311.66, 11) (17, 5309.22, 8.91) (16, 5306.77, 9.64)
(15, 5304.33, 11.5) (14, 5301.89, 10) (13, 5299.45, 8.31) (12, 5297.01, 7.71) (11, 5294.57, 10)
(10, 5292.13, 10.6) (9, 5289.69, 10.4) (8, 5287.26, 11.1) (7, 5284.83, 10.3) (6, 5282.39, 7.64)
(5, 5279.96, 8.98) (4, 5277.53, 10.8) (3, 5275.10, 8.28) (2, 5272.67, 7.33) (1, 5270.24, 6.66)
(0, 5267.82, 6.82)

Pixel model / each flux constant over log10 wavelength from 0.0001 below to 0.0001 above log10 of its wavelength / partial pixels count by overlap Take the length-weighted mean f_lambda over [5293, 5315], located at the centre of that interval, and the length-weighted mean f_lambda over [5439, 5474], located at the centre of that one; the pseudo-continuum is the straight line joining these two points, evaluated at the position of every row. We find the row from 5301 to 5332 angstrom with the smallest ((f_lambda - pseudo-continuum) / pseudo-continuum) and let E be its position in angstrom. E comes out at 5328.81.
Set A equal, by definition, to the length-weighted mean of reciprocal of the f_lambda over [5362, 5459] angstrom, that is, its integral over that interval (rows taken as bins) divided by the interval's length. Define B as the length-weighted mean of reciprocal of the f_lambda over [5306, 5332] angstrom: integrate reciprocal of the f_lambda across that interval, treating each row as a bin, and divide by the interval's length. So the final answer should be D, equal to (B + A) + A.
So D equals 0.289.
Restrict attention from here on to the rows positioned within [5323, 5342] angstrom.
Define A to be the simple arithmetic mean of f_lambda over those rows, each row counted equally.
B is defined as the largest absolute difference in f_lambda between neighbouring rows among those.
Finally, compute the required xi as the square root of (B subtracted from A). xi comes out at 2.58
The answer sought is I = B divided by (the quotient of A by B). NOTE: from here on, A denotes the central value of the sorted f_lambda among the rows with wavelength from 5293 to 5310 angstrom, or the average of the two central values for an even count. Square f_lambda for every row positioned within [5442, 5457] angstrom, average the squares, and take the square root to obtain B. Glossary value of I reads 11.5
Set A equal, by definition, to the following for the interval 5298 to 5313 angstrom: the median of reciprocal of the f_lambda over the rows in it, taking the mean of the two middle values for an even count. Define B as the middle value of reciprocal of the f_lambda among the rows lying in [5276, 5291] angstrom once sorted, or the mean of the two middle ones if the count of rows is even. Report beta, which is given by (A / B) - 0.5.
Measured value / 0.55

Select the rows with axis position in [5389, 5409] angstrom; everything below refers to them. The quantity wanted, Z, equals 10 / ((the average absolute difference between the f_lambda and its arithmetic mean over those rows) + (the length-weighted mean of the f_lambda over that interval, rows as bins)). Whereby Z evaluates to 0.90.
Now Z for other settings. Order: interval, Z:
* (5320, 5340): 1.01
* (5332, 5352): 0.95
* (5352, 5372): 0.84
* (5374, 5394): 0.83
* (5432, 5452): 0.85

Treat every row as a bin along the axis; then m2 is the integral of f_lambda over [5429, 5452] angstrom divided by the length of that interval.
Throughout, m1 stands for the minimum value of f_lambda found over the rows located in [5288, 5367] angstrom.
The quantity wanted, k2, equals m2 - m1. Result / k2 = 3.8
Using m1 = 6.87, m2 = 10.6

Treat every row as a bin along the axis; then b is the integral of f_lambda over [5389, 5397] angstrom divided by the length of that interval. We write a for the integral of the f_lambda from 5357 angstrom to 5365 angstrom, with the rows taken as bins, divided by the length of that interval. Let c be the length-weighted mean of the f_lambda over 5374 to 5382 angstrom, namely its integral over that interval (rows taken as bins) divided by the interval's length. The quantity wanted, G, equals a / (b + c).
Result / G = 0.52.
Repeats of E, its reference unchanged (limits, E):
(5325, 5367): 5328.81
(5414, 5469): 5462.99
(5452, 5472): 5462.99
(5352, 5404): 5370.70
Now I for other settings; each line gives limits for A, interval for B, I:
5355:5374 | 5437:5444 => 12.5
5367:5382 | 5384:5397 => 10.9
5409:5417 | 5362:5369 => 11.3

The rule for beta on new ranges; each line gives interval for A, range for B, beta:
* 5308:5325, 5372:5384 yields 0.51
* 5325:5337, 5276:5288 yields 0.67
